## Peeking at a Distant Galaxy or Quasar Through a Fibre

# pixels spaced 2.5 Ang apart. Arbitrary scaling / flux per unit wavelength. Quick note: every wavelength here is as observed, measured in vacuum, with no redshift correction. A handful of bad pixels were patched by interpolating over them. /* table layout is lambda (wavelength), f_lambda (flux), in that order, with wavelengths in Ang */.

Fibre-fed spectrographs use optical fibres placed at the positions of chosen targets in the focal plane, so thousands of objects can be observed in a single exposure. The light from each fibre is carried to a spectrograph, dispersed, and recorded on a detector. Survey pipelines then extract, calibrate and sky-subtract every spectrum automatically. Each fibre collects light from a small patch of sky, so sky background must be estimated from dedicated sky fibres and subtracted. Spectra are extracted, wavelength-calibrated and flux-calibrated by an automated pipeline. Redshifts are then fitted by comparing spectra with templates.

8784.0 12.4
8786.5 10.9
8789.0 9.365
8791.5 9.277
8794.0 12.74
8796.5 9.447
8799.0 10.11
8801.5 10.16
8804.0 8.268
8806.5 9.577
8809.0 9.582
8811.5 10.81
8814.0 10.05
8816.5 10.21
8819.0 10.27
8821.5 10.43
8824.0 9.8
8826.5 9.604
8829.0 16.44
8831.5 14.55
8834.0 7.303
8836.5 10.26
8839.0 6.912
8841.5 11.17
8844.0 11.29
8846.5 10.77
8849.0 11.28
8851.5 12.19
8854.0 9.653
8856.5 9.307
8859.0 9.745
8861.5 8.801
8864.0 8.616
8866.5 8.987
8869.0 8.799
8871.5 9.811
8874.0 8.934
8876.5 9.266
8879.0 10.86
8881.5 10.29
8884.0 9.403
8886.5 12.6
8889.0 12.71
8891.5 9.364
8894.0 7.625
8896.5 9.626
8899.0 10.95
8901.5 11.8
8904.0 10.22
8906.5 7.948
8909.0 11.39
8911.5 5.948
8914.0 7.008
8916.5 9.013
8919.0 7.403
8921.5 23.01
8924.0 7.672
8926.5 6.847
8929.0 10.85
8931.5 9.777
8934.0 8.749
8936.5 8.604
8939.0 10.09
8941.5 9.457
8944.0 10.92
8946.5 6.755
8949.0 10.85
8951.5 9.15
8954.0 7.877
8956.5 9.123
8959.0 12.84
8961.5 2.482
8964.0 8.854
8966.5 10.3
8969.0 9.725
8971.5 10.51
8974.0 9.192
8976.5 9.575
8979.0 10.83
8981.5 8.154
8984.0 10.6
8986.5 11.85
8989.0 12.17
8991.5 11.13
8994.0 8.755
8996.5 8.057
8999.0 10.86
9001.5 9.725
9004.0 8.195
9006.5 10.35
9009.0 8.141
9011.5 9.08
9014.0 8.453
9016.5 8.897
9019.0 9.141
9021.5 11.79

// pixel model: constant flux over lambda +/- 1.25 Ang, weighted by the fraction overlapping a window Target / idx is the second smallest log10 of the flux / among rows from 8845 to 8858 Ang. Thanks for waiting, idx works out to 0.98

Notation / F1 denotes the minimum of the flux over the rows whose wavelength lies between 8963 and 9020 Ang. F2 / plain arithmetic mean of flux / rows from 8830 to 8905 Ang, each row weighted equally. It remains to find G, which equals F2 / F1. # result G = 1.3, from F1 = 8.057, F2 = 10.1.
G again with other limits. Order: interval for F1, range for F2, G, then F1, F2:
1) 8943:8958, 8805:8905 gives 1.5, 6.755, 10.2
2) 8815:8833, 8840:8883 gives 1.0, 9.604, 10.0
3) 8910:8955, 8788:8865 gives 1.7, 5.948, 10.3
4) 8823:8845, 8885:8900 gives 1.5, 6.912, 10.5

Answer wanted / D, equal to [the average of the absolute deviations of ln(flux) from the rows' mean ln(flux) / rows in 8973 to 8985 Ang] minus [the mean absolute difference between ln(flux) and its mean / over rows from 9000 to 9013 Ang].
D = 0.00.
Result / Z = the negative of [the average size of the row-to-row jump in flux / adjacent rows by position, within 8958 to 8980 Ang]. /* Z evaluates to -2.8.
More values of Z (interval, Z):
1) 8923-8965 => -2.7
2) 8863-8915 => -1.6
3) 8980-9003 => -1.5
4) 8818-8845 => -2.8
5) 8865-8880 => -0.8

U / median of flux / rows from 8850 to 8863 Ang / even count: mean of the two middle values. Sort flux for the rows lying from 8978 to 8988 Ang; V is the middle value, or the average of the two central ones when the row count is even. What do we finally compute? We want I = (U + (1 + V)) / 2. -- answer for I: 10.7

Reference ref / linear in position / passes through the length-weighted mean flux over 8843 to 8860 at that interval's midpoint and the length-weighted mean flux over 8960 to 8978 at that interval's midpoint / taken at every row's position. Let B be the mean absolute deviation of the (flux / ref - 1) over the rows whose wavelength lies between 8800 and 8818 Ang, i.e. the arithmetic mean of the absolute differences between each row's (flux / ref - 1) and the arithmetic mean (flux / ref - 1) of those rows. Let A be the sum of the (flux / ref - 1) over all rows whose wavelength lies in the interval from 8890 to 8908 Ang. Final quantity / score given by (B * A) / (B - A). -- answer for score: -0.039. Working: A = -0.1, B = 0.05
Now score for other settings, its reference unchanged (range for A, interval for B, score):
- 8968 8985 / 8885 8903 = -0.185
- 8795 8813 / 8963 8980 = -0.065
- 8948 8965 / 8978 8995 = -0.076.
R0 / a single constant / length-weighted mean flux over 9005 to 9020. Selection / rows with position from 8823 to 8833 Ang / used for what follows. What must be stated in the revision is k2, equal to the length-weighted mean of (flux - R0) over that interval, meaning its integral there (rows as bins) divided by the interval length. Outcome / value 3.5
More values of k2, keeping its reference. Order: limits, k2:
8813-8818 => 1.1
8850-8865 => 0.8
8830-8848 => 1.4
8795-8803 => 0.9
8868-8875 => 0.2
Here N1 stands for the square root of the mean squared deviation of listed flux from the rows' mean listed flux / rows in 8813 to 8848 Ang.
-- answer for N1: 2.4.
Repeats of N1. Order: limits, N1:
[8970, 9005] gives 1.3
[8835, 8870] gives 1.4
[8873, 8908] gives 1.5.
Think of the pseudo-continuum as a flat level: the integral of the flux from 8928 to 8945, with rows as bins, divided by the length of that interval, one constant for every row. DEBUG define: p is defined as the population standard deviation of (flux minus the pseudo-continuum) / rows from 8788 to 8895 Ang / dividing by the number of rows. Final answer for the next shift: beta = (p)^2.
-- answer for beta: 3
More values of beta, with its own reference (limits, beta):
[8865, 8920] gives 3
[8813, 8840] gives 7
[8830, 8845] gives 7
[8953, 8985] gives 5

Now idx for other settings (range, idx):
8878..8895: 0.97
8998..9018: 0.91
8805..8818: 0.98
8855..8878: 0.94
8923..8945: 0.88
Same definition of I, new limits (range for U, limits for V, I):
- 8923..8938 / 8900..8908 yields 9.9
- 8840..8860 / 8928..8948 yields 10.8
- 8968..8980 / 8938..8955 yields 10.1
